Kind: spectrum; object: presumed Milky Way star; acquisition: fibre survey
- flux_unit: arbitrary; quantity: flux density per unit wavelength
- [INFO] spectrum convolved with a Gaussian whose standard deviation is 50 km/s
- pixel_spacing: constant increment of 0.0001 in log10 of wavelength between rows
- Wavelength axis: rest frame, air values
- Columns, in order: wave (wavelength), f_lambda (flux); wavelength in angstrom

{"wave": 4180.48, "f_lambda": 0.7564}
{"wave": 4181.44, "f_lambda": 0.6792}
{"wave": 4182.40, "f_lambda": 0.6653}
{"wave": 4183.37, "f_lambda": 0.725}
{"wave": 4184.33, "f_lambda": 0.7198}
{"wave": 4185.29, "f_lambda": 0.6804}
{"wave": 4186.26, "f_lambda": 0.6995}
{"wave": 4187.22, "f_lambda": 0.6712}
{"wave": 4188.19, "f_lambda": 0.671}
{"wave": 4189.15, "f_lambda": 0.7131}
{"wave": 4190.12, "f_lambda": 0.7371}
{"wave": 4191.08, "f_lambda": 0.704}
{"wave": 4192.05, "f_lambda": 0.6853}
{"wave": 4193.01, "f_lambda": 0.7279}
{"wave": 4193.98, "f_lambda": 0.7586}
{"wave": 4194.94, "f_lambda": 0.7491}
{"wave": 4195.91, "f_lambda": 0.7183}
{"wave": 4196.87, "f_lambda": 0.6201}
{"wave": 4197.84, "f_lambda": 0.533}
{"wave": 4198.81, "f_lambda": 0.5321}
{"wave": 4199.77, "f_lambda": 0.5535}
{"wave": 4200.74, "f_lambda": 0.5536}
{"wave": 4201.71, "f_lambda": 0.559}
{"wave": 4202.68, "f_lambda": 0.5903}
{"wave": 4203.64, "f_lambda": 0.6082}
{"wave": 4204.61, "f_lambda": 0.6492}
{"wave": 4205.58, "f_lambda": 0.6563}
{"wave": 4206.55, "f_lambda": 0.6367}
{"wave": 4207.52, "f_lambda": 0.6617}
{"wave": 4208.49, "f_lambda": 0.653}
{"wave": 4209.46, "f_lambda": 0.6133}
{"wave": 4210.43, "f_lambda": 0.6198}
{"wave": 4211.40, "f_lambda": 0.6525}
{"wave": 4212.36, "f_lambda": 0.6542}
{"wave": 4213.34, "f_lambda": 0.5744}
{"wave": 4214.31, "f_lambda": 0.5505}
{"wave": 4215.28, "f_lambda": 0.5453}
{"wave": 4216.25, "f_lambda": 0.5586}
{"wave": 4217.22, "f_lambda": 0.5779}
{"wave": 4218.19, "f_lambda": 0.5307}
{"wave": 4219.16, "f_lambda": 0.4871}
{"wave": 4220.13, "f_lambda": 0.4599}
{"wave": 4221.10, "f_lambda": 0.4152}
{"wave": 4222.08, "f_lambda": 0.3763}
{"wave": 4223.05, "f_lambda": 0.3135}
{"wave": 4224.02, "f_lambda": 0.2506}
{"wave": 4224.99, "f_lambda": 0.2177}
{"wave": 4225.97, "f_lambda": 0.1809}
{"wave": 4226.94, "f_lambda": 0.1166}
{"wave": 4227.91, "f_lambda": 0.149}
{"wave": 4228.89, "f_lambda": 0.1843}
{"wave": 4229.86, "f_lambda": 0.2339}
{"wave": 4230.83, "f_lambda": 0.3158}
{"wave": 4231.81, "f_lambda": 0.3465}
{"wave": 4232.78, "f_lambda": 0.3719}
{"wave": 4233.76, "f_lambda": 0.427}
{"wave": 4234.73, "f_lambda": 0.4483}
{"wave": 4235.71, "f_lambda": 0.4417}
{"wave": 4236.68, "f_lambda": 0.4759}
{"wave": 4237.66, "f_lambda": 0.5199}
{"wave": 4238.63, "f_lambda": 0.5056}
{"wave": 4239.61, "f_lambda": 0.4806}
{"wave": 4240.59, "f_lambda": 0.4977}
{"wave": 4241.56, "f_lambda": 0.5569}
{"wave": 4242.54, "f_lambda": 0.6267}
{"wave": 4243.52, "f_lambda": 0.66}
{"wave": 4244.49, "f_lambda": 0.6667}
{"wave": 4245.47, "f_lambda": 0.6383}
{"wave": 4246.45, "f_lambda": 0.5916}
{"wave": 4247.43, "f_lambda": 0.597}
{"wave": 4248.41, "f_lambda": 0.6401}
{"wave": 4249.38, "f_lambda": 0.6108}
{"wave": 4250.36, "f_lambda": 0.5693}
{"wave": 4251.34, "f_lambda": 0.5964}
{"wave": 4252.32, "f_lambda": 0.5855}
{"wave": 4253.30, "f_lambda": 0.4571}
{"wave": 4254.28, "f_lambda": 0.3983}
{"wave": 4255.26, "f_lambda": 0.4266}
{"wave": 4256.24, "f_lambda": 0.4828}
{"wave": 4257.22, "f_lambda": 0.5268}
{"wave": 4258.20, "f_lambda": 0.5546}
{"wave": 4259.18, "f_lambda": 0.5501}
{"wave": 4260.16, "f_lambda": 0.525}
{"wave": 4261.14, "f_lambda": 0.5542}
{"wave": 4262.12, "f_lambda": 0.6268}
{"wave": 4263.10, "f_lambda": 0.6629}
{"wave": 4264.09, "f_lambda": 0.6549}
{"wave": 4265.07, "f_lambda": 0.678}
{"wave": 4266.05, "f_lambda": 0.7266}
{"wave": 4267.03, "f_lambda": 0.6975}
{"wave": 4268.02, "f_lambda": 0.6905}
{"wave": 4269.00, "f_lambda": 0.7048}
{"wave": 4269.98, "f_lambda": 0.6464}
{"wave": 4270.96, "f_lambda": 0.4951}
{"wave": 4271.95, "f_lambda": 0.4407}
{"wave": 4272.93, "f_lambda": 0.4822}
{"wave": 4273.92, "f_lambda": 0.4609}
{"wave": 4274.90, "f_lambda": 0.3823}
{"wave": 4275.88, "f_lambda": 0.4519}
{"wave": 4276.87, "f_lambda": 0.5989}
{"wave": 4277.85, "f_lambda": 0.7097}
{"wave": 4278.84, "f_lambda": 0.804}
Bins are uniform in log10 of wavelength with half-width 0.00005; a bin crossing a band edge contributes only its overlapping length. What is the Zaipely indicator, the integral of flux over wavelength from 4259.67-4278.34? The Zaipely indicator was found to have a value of 11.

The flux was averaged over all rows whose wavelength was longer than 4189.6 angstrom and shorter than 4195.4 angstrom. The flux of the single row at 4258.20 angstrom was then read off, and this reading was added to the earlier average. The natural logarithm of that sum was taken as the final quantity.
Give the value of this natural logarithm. 0.25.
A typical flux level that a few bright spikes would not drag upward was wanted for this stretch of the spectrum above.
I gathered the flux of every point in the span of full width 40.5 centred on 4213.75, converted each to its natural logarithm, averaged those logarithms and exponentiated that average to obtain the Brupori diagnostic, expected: 0.45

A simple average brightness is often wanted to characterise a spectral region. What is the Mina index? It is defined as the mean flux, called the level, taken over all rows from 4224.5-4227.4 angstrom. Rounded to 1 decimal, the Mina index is 0.2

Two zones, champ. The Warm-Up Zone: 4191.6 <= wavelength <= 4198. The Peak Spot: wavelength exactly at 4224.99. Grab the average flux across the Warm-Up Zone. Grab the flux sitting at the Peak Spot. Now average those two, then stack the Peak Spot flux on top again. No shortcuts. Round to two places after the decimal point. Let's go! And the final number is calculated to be 0.67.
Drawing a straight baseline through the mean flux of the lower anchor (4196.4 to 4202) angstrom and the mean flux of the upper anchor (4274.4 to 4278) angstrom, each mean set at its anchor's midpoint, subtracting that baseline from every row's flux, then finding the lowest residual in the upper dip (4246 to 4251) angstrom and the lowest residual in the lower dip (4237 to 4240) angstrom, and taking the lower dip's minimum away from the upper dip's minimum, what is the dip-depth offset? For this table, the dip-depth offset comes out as 0.09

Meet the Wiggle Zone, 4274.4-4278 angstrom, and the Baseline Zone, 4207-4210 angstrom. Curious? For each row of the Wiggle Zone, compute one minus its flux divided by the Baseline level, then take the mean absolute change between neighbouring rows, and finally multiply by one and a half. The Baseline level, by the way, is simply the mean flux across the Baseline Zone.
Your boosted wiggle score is 0.255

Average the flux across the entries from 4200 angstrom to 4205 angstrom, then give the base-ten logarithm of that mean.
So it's -0.23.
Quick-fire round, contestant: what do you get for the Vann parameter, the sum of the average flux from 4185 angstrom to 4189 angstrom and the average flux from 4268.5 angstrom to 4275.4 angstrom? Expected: 1.20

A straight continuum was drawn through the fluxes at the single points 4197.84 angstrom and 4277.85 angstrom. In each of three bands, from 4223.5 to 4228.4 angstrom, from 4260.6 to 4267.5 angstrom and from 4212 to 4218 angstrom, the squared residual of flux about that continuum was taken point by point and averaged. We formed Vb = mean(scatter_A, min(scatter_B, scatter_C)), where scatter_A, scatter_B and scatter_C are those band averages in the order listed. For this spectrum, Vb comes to 0.087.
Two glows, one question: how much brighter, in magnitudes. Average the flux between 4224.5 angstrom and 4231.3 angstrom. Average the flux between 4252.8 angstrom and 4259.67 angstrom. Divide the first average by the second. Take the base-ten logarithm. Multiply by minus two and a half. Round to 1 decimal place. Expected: 1.0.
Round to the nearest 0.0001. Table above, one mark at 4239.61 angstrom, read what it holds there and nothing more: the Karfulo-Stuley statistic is 0.4806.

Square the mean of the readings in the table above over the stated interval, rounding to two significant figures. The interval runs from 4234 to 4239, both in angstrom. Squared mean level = 0.23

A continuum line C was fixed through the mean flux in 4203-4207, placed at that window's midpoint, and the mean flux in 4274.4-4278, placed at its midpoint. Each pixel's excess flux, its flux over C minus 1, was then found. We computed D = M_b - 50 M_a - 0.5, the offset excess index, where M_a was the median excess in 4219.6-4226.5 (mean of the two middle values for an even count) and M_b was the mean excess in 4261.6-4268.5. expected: 24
